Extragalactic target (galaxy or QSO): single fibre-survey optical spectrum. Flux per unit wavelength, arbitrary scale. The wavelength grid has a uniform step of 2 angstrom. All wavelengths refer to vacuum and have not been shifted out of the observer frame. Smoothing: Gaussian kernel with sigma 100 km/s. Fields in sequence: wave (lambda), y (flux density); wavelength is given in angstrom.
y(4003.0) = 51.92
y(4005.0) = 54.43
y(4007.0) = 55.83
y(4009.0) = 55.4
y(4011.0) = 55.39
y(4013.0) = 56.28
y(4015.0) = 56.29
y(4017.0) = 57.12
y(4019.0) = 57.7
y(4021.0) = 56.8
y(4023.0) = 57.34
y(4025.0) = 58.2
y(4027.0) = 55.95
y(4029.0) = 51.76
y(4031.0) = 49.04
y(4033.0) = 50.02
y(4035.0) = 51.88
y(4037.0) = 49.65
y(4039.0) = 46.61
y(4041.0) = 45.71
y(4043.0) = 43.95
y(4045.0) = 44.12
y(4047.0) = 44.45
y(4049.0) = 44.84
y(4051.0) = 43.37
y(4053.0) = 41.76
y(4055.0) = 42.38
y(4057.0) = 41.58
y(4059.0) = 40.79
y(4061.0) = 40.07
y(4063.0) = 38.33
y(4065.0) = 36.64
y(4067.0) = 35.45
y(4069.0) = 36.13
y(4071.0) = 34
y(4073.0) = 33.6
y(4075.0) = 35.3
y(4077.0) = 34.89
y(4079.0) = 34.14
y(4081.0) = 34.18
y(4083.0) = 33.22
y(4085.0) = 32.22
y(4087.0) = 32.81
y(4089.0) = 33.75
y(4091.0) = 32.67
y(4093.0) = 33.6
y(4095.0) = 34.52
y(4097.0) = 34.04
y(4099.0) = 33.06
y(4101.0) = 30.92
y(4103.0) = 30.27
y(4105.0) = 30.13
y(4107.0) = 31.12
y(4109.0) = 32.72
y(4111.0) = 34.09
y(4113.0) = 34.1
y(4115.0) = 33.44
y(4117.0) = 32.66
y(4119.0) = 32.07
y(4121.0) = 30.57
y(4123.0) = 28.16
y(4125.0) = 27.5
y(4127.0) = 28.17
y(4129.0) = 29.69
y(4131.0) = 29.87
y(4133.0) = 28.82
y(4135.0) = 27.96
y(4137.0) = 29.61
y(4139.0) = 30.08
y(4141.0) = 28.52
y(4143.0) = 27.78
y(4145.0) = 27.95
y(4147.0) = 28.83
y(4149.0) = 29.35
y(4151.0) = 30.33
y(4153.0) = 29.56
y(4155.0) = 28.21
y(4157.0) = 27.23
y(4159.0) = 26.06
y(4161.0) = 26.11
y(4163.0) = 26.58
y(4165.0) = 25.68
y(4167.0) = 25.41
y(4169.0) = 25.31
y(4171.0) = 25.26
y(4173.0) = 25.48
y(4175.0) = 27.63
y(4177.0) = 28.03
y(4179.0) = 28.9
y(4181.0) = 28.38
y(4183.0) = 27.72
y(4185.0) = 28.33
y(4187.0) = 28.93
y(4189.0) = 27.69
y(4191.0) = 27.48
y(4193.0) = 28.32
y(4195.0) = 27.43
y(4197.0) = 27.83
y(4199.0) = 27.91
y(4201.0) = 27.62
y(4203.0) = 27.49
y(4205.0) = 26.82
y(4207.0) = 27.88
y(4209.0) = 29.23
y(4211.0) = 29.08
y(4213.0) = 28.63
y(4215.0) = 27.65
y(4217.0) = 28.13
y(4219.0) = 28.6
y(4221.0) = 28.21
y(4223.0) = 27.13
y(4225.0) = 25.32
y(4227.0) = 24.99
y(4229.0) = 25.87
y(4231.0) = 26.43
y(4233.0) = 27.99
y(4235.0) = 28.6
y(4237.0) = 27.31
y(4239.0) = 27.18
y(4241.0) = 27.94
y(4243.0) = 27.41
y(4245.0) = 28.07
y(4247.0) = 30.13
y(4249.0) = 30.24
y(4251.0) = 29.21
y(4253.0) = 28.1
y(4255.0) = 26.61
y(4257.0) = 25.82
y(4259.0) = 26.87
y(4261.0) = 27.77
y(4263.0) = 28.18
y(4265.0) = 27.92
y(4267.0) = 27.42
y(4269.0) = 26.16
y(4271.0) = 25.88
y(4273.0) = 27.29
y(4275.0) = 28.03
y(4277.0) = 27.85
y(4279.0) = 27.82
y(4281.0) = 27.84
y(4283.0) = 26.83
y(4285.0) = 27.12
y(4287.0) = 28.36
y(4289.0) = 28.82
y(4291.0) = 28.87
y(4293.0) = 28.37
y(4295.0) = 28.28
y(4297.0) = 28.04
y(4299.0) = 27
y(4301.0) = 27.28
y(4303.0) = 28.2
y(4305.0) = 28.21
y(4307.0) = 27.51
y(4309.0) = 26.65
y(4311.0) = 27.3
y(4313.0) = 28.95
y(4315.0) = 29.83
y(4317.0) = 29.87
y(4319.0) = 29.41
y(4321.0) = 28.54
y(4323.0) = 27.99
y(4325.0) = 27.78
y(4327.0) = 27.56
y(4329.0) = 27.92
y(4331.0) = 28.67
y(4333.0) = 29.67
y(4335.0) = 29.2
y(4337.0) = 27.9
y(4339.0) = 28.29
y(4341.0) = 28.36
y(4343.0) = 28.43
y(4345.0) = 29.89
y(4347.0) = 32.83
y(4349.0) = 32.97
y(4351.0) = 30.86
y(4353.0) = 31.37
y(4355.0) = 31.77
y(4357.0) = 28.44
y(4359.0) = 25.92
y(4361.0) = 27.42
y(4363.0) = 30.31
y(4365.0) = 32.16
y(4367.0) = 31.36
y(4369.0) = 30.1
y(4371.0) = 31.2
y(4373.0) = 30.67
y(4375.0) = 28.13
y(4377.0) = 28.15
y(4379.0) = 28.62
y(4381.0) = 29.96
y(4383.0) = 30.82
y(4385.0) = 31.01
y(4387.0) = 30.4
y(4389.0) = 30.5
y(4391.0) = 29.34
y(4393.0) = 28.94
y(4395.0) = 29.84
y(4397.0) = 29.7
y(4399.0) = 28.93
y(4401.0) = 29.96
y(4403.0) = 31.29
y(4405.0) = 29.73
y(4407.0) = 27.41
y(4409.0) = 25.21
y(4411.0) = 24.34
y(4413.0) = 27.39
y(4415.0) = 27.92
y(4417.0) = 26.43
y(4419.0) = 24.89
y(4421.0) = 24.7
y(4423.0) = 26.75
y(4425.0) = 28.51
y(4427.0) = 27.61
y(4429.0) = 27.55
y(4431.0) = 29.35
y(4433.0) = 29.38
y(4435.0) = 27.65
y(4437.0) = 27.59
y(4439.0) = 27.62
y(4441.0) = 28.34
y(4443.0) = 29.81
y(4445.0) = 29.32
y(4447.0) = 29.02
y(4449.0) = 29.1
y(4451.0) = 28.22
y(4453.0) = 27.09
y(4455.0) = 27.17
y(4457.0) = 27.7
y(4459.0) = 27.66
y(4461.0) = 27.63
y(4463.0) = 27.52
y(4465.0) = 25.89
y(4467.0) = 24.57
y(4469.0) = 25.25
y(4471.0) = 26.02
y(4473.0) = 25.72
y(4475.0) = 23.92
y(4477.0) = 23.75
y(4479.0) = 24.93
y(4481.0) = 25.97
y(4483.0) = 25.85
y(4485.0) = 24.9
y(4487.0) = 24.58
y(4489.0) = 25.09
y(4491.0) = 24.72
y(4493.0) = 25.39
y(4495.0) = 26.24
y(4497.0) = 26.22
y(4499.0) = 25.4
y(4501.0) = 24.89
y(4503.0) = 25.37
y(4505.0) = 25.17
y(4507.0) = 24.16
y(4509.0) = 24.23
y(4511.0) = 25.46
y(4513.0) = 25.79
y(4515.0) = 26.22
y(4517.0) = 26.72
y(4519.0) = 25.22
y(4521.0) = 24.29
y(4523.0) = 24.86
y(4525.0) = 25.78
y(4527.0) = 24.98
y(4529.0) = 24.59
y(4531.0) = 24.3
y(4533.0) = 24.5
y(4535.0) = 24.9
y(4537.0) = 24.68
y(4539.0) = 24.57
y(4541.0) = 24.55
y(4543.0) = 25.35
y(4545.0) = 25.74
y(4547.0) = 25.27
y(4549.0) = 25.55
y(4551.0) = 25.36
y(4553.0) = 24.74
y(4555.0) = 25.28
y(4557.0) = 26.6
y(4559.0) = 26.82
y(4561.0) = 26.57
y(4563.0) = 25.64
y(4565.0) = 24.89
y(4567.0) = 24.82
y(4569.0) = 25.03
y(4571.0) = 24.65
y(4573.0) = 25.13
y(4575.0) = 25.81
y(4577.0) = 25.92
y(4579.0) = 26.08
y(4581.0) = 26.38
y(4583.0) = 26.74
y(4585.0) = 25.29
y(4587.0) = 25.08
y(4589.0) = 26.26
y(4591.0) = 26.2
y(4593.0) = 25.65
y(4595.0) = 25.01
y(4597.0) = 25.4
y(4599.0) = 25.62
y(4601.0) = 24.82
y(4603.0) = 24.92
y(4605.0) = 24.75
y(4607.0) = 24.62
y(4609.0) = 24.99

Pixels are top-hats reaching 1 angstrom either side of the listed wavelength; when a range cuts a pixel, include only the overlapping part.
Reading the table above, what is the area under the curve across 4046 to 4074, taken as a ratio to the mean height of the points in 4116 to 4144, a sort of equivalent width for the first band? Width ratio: 38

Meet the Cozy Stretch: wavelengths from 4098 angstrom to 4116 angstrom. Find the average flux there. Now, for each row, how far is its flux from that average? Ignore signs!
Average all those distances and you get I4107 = 1.42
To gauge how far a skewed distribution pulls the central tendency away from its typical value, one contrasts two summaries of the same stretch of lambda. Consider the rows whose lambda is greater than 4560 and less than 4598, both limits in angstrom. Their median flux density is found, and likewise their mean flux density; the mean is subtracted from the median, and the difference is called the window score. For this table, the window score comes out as 0.03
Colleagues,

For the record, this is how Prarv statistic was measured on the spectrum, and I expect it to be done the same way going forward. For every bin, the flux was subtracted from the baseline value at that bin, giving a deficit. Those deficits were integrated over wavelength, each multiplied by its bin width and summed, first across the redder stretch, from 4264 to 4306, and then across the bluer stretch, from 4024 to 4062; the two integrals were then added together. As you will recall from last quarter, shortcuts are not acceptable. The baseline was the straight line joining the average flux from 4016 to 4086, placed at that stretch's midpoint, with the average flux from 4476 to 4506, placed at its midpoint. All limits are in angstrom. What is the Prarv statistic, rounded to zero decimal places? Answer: 167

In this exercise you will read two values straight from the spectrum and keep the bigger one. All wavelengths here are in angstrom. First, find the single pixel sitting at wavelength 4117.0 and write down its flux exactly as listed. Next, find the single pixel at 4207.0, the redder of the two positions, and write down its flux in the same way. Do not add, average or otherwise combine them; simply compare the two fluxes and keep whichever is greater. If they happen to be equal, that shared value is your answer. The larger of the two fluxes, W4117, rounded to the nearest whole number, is 33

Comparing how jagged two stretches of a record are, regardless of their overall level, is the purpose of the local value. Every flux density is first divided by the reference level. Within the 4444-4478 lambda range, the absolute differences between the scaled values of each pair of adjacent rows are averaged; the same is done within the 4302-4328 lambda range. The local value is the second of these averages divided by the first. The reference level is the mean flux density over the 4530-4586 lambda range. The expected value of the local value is 1.0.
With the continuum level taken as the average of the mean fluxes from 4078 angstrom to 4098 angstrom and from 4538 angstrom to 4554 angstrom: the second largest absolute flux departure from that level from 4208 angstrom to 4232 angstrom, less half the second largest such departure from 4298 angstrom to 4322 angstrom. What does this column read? 2.8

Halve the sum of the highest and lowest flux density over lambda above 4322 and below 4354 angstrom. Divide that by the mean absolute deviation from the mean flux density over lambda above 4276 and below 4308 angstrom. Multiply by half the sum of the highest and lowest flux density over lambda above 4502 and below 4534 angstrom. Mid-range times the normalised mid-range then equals 1559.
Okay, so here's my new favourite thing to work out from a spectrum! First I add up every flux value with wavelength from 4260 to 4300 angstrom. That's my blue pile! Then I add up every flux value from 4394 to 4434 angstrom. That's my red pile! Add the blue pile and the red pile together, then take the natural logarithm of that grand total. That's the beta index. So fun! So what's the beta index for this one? 7.01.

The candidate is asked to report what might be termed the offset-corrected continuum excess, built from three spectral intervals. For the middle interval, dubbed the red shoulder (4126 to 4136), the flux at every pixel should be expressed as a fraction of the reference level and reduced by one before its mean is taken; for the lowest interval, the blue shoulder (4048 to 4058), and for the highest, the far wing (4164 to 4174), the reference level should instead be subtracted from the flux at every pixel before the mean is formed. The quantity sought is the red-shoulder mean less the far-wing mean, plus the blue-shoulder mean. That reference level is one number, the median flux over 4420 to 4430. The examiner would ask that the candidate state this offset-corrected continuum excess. 17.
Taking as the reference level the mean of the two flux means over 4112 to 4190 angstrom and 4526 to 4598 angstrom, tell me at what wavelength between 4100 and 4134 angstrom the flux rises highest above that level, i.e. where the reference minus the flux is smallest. 4113.0 angstrom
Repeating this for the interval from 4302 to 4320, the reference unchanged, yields 4317.0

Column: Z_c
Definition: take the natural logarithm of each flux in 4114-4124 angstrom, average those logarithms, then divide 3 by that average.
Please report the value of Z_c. 0.871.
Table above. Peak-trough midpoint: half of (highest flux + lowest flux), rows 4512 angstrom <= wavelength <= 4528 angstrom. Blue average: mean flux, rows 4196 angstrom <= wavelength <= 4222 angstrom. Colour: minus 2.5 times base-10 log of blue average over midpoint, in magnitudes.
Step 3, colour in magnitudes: -0.10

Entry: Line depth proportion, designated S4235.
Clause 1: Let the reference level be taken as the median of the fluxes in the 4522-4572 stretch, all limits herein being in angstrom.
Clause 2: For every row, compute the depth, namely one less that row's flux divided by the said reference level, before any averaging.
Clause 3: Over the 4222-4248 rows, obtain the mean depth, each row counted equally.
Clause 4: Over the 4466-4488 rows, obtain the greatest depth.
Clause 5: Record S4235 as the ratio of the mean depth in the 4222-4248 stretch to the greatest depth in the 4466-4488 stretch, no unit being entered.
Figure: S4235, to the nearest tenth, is -1.9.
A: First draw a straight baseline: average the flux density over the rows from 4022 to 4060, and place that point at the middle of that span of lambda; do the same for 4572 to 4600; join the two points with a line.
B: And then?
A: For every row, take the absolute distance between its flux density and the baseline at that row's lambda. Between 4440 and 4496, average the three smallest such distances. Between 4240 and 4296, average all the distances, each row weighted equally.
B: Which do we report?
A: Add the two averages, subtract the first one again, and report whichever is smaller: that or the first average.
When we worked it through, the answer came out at 2.0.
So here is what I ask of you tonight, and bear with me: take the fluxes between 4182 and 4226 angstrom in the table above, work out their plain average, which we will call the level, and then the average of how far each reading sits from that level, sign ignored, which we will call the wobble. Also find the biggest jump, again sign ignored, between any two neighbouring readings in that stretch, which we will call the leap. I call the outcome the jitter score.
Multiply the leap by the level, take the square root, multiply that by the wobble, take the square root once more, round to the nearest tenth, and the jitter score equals 2.1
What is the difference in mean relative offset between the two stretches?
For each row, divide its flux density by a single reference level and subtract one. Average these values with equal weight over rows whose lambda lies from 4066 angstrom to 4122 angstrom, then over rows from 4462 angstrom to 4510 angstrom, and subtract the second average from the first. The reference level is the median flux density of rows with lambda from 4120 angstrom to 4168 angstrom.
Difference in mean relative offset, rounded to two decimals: 0.28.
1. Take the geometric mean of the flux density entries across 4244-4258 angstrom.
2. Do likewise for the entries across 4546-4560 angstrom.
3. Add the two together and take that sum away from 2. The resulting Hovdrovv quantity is -52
